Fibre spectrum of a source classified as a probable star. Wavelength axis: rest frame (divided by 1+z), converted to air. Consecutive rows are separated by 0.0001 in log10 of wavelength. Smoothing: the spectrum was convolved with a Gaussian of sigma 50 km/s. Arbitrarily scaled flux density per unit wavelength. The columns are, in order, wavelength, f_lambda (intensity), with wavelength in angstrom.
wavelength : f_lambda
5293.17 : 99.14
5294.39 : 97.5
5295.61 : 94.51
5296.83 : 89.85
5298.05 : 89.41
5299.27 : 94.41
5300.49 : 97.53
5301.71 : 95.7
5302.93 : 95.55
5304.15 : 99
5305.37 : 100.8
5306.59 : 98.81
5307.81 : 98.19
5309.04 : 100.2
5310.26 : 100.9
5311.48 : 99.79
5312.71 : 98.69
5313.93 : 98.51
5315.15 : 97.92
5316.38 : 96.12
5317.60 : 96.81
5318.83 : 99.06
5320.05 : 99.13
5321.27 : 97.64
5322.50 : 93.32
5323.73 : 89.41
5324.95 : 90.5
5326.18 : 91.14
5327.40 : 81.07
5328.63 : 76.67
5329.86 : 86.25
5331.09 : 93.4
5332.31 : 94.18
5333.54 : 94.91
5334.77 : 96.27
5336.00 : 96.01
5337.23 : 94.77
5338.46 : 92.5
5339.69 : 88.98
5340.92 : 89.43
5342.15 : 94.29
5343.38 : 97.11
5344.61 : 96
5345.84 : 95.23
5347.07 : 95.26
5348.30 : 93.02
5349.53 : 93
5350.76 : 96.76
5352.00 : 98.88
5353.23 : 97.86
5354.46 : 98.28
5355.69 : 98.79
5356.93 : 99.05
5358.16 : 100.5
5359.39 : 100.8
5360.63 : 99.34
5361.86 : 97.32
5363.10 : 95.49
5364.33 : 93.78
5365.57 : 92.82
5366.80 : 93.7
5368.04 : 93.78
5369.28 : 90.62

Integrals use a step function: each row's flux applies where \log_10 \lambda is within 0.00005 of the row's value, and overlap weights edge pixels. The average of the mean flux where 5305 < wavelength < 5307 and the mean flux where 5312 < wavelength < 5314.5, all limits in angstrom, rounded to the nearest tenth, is 99.2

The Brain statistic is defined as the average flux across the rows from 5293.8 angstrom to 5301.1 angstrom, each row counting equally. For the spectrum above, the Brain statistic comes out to 94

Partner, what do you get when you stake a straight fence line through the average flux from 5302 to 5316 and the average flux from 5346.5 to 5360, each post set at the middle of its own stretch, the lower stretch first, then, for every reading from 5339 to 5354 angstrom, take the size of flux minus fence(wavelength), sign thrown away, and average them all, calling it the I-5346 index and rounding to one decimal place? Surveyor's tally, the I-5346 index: 3.3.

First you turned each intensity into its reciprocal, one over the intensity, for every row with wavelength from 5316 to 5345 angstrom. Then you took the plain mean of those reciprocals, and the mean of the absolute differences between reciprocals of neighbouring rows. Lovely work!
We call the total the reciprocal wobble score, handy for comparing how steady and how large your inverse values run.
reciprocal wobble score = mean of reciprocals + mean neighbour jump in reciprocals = 0.0112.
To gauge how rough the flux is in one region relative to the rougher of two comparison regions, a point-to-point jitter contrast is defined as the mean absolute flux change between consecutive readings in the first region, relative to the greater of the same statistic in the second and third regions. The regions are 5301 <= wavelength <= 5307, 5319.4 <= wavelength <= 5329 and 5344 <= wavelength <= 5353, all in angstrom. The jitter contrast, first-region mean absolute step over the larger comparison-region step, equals 0.50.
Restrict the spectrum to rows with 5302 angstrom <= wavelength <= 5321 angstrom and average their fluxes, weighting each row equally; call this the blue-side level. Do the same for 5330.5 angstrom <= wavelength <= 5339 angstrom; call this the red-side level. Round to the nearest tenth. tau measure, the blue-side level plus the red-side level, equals 193.2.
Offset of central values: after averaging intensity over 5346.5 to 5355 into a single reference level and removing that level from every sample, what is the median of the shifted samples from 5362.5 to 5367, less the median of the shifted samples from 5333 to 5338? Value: -1.7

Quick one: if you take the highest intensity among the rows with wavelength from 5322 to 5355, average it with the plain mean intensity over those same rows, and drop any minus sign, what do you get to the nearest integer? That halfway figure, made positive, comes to 96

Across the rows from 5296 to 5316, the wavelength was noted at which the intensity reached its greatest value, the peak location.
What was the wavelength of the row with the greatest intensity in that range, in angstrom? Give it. 5310.26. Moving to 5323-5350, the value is 5343.38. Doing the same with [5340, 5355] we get 5352.00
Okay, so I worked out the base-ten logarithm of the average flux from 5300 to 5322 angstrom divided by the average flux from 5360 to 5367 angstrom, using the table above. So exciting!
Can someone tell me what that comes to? 0.013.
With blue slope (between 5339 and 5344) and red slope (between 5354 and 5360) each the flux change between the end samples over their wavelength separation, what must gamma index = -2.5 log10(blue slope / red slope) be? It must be -1.6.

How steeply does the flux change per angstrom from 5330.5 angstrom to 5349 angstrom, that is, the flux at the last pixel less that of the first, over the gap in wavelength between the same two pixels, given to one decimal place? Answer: 0.0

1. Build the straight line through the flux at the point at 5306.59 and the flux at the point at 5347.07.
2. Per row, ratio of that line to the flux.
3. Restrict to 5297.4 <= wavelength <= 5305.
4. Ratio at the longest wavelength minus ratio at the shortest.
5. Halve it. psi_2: -0.06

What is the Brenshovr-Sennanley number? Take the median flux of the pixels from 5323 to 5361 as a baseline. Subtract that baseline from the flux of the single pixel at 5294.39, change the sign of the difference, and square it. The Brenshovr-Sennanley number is 6.7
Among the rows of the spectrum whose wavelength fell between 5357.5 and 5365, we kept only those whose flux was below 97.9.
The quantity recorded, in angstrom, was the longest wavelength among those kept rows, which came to 5364.33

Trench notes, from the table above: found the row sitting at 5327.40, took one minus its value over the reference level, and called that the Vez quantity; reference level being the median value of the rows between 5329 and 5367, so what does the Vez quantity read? 0.15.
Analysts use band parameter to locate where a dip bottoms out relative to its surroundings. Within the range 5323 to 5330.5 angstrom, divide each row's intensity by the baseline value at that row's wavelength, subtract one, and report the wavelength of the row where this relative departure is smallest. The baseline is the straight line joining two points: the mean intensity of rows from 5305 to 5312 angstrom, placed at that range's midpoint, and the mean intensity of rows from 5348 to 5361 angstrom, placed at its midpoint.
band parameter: 5328.63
